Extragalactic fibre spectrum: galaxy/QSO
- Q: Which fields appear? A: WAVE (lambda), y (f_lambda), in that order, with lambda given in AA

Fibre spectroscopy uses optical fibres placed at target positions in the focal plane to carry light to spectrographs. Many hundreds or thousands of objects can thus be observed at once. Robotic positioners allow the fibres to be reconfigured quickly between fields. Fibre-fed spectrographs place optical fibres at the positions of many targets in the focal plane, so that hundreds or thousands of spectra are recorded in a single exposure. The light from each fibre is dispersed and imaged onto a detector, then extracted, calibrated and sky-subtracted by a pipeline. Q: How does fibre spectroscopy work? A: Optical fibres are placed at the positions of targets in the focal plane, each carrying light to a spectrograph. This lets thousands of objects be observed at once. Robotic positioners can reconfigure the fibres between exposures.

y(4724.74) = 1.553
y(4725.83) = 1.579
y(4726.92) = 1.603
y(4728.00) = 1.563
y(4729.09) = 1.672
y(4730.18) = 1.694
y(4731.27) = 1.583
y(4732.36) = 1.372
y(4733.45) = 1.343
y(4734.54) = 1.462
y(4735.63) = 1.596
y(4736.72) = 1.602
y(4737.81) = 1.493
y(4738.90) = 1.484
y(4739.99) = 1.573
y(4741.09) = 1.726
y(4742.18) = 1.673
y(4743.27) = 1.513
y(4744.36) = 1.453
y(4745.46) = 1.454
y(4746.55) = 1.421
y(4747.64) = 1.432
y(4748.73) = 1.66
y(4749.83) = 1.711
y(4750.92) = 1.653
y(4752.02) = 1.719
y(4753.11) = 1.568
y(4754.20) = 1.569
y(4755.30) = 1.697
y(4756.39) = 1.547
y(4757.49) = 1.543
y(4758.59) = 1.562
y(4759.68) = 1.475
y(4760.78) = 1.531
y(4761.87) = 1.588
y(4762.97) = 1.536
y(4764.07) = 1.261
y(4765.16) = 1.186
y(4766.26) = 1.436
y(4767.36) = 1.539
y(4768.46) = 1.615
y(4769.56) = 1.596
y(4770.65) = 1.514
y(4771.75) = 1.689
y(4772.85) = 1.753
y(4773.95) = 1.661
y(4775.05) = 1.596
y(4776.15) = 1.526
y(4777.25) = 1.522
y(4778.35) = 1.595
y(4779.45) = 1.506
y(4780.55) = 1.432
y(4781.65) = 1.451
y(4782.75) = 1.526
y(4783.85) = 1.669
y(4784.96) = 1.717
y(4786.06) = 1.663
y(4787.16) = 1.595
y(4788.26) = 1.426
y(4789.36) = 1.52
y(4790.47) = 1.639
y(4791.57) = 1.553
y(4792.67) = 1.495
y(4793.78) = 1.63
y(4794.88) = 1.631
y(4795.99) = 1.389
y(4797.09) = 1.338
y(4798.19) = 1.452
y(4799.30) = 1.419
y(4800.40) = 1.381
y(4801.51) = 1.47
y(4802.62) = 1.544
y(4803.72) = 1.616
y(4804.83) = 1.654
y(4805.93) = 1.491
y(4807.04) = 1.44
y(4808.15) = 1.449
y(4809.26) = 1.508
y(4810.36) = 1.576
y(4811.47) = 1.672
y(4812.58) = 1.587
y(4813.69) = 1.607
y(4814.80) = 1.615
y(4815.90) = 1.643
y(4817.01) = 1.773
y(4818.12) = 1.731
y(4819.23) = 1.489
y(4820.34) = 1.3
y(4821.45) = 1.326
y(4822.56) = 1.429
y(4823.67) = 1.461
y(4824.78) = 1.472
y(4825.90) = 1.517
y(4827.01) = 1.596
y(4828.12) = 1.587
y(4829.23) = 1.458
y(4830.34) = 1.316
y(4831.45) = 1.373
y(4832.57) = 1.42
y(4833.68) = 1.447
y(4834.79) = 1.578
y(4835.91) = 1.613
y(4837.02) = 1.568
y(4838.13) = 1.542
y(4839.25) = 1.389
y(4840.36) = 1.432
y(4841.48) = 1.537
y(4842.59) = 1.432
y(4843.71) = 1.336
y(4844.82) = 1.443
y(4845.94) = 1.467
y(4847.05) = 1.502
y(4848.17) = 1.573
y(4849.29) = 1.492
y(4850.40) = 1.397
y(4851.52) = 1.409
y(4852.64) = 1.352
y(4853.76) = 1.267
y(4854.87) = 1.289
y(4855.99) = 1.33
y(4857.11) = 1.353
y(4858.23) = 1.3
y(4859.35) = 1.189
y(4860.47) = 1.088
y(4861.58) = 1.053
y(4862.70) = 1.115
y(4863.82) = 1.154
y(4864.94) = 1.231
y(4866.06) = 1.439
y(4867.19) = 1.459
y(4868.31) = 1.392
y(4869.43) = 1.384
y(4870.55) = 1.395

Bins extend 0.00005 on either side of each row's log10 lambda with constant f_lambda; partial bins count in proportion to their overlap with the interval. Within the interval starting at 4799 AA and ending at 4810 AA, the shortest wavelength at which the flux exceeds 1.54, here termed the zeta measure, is 4802.62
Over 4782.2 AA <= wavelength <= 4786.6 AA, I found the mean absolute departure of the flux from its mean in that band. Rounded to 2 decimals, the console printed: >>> 0.06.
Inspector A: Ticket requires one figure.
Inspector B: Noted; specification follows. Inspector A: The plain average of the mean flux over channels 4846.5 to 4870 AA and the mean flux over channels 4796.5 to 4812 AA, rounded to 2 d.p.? 1.41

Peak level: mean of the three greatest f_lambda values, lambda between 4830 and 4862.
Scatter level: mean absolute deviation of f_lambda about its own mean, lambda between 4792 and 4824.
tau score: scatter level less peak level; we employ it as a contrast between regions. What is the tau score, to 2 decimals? -1.48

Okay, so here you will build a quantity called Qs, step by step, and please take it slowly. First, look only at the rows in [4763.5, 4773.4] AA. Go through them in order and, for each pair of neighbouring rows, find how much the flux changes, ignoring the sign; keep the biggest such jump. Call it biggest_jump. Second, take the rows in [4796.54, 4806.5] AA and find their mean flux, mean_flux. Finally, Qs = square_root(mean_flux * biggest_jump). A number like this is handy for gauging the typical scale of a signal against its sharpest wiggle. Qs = 0.609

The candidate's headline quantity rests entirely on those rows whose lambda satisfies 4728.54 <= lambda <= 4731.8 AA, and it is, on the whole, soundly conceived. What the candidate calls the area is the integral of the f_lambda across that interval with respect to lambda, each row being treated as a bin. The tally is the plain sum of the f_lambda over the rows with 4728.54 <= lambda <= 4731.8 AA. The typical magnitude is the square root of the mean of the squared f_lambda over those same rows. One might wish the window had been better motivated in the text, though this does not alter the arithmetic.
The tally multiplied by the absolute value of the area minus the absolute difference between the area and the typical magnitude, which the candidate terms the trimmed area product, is 8.2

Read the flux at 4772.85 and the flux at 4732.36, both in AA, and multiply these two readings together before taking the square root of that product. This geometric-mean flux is 1.55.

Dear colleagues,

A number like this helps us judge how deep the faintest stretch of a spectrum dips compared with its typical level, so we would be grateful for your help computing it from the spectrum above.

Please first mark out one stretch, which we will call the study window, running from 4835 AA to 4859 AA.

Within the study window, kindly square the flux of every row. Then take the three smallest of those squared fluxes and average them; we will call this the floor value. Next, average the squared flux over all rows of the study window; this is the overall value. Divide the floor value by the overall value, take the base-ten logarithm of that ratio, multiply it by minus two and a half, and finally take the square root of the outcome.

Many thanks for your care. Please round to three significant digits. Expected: 0.486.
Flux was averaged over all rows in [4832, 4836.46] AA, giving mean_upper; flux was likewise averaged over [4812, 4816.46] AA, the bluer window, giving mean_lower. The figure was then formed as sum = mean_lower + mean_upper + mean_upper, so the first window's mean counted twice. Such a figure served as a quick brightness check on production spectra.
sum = 4.64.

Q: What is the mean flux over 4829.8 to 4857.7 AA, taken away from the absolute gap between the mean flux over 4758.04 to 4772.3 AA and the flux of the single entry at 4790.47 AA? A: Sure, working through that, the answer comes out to -1.30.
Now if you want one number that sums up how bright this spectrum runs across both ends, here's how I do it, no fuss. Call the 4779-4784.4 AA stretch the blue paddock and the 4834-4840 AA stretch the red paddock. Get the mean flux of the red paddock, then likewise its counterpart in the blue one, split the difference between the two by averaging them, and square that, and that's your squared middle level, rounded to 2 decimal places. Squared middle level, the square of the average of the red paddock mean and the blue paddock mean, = 2.33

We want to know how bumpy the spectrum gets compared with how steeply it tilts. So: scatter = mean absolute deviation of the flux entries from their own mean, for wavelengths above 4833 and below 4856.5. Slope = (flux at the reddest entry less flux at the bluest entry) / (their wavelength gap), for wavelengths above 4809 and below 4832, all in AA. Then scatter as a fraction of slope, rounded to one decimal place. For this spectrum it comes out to -13.2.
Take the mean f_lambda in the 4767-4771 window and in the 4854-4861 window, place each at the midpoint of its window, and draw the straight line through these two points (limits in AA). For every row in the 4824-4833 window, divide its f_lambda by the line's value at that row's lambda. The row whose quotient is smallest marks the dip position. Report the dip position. 4830.34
